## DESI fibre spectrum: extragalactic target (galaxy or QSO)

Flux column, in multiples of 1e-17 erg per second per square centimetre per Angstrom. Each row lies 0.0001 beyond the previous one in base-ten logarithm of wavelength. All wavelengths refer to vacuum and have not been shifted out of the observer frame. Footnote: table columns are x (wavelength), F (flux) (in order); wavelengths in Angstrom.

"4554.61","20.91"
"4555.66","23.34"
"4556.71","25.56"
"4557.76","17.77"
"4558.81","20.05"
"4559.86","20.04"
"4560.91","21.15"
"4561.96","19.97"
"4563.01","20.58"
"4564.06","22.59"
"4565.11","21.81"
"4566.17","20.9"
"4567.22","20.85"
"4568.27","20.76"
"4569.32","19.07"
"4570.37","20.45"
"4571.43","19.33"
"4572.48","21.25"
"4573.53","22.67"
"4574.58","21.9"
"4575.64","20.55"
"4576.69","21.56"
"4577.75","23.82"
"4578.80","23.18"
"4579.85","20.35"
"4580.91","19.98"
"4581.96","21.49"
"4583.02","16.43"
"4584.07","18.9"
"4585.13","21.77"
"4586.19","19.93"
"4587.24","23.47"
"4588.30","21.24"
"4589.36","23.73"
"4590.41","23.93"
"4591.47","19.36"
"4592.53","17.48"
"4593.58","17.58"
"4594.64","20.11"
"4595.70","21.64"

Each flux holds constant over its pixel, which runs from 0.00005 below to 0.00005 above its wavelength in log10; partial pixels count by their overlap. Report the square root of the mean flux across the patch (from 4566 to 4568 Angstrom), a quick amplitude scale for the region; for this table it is 4.57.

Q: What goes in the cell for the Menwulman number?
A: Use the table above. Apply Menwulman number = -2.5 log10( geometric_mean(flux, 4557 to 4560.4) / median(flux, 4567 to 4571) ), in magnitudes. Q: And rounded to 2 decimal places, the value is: 0.07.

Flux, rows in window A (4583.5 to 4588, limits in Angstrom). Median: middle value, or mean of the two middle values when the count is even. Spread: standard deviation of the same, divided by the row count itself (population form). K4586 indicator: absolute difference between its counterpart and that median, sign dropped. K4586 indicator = 19.1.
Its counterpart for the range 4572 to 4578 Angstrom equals 20.7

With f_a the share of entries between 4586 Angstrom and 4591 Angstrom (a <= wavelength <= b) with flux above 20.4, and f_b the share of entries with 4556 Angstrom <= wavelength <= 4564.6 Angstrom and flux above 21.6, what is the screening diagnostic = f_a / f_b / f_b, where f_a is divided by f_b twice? 13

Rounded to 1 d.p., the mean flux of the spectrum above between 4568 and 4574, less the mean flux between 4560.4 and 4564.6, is -0.5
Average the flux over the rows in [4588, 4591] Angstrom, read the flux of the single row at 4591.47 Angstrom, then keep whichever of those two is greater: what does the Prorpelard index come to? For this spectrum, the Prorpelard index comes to 23.0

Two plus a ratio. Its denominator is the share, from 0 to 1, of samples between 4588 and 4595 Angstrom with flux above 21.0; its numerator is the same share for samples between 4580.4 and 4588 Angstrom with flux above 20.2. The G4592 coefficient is 3.00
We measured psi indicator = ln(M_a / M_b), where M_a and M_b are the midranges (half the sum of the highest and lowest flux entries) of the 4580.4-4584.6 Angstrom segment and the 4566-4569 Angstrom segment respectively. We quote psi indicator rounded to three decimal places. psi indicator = -0.094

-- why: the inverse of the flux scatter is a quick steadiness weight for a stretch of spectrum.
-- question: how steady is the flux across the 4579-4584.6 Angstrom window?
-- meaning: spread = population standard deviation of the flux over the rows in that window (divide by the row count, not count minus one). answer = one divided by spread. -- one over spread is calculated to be 0.58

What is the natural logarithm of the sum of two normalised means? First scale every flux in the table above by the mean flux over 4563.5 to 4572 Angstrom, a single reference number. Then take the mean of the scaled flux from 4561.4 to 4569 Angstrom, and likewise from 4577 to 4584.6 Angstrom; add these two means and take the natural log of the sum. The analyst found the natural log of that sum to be 0.70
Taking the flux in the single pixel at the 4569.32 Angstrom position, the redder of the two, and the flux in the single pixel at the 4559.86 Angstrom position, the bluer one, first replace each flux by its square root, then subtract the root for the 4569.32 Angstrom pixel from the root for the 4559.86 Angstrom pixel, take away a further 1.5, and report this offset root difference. -1.39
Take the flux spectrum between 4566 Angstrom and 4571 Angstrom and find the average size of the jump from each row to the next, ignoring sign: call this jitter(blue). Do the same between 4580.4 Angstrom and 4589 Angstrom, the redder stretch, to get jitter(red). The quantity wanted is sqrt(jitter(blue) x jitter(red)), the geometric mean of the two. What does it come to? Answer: 1.50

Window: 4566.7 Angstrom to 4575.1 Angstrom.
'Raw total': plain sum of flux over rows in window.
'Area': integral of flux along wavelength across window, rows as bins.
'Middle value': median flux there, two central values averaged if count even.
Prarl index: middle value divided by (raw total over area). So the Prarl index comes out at 21.9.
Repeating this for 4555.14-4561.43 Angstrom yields 21.6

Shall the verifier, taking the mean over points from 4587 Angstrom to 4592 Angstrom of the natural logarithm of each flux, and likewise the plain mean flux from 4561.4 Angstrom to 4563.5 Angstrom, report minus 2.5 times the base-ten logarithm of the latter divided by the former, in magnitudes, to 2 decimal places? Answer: -2.04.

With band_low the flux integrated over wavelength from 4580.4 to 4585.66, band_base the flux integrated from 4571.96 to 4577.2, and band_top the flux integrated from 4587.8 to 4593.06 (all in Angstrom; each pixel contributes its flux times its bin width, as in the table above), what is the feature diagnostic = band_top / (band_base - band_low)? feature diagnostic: 12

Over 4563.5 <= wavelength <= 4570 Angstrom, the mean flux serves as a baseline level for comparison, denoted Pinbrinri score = 21.0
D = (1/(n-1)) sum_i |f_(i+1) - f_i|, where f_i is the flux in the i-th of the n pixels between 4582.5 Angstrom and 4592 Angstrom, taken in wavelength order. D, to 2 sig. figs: 2.5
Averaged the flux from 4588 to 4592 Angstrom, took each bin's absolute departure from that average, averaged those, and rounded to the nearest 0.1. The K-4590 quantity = 1.8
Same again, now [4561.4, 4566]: 1.0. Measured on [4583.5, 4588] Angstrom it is 1.6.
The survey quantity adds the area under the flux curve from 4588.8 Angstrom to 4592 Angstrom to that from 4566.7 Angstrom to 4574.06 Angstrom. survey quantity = 223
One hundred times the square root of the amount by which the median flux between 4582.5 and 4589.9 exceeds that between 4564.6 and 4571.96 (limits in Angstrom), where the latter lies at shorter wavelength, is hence 69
